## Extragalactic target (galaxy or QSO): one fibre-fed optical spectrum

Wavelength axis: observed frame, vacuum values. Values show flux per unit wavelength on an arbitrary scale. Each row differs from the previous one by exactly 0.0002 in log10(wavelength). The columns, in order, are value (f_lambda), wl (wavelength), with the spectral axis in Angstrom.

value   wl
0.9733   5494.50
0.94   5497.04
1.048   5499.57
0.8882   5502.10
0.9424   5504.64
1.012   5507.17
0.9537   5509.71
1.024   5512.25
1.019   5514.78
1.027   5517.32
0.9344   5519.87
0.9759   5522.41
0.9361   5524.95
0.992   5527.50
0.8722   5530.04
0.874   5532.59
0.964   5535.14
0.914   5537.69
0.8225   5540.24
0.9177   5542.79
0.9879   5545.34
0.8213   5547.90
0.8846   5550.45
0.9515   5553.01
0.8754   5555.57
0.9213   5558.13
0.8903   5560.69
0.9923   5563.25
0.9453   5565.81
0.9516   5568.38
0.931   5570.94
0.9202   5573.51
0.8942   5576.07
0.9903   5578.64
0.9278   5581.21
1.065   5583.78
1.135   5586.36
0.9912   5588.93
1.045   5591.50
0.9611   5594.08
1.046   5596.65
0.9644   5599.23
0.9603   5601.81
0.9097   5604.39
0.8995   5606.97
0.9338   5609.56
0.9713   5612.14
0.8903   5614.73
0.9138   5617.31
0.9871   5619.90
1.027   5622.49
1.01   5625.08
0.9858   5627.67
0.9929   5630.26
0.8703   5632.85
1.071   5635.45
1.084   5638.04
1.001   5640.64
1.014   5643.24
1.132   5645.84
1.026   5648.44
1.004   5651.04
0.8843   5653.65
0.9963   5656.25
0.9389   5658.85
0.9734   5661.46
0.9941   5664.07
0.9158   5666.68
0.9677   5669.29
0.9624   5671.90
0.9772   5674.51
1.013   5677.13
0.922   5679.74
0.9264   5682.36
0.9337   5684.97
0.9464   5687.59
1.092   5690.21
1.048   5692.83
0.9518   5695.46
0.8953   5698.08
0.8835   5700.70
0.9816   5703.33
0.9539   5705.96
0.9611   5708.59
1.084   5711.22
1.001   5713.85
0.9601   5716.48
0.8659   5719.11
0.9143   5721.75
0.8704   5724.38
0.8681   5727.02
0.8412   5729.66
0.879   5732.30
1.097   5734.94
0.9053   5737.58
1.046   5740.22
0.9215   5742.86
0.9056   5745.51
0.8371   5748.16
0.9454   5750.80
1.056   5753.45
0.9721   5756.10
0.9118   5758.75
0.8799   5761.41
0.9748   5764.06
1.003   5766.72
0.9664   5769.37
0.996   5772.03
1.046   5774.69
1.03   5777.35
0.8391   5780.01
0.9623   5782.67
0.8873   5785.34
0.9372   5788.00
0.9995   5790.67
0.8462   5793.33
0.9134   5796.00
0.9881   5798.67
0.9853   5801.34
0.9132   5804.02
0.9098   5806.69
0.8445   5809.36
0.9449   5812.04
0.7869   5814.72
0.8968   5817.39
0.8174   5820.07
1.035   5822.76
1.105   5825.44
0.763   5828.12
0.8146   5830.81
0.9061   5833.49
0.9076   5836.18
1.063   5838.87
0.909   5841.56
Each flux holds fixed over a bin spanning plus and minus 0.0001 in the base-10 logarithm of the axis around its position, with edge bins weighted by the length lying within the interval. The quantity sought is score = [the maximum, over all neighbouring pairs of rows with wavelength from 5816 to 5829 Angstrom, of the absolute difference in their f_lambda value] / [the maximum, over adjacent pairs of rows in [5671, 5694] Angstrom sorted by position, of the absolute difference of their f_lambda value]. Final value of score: 2.3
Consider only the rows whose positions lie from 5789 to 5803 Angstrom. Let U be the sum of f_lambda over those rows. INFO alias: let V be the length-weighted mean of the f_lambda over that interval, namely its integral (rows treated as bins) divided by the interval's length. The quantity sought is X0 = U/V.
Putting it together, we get 5.007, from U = 4.73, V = 0.95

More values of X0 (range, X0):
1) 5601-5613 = 5.013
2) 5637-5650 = 5.009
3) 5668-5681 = 4.998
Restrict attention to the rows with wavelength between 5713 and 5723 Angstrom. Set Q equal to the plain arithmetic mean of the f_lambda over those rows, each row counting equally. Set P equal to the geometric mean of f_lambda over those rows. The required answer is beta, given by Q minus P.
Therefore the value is 0.0014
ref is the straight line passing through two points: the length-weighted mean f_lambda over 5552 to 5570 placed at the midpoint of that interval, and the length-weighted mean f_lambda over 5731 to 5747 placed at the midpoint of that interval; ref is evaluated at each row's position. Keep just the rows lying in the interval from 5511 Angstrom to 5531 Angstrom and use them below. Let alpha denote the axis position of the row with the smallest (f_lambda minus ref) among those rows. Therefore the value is 5530.04 Angstrom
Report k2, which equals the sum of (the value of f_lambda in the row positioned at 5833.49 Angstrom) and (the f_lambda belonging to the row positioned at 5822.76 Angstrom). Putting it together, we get 1.94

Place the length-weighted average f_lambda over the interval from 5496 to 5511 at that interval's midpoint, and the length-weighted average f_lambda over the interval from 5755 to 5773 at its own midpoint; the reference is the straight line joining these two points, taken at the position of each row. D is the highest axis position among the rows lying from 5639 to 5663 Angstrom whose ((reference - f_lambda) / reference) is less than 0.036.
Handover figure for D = 5661.46 Angstrom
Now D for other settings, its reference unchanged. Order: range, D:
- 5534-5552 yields 5545.34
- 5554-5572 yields 5570.94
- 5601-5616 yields 5612.14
